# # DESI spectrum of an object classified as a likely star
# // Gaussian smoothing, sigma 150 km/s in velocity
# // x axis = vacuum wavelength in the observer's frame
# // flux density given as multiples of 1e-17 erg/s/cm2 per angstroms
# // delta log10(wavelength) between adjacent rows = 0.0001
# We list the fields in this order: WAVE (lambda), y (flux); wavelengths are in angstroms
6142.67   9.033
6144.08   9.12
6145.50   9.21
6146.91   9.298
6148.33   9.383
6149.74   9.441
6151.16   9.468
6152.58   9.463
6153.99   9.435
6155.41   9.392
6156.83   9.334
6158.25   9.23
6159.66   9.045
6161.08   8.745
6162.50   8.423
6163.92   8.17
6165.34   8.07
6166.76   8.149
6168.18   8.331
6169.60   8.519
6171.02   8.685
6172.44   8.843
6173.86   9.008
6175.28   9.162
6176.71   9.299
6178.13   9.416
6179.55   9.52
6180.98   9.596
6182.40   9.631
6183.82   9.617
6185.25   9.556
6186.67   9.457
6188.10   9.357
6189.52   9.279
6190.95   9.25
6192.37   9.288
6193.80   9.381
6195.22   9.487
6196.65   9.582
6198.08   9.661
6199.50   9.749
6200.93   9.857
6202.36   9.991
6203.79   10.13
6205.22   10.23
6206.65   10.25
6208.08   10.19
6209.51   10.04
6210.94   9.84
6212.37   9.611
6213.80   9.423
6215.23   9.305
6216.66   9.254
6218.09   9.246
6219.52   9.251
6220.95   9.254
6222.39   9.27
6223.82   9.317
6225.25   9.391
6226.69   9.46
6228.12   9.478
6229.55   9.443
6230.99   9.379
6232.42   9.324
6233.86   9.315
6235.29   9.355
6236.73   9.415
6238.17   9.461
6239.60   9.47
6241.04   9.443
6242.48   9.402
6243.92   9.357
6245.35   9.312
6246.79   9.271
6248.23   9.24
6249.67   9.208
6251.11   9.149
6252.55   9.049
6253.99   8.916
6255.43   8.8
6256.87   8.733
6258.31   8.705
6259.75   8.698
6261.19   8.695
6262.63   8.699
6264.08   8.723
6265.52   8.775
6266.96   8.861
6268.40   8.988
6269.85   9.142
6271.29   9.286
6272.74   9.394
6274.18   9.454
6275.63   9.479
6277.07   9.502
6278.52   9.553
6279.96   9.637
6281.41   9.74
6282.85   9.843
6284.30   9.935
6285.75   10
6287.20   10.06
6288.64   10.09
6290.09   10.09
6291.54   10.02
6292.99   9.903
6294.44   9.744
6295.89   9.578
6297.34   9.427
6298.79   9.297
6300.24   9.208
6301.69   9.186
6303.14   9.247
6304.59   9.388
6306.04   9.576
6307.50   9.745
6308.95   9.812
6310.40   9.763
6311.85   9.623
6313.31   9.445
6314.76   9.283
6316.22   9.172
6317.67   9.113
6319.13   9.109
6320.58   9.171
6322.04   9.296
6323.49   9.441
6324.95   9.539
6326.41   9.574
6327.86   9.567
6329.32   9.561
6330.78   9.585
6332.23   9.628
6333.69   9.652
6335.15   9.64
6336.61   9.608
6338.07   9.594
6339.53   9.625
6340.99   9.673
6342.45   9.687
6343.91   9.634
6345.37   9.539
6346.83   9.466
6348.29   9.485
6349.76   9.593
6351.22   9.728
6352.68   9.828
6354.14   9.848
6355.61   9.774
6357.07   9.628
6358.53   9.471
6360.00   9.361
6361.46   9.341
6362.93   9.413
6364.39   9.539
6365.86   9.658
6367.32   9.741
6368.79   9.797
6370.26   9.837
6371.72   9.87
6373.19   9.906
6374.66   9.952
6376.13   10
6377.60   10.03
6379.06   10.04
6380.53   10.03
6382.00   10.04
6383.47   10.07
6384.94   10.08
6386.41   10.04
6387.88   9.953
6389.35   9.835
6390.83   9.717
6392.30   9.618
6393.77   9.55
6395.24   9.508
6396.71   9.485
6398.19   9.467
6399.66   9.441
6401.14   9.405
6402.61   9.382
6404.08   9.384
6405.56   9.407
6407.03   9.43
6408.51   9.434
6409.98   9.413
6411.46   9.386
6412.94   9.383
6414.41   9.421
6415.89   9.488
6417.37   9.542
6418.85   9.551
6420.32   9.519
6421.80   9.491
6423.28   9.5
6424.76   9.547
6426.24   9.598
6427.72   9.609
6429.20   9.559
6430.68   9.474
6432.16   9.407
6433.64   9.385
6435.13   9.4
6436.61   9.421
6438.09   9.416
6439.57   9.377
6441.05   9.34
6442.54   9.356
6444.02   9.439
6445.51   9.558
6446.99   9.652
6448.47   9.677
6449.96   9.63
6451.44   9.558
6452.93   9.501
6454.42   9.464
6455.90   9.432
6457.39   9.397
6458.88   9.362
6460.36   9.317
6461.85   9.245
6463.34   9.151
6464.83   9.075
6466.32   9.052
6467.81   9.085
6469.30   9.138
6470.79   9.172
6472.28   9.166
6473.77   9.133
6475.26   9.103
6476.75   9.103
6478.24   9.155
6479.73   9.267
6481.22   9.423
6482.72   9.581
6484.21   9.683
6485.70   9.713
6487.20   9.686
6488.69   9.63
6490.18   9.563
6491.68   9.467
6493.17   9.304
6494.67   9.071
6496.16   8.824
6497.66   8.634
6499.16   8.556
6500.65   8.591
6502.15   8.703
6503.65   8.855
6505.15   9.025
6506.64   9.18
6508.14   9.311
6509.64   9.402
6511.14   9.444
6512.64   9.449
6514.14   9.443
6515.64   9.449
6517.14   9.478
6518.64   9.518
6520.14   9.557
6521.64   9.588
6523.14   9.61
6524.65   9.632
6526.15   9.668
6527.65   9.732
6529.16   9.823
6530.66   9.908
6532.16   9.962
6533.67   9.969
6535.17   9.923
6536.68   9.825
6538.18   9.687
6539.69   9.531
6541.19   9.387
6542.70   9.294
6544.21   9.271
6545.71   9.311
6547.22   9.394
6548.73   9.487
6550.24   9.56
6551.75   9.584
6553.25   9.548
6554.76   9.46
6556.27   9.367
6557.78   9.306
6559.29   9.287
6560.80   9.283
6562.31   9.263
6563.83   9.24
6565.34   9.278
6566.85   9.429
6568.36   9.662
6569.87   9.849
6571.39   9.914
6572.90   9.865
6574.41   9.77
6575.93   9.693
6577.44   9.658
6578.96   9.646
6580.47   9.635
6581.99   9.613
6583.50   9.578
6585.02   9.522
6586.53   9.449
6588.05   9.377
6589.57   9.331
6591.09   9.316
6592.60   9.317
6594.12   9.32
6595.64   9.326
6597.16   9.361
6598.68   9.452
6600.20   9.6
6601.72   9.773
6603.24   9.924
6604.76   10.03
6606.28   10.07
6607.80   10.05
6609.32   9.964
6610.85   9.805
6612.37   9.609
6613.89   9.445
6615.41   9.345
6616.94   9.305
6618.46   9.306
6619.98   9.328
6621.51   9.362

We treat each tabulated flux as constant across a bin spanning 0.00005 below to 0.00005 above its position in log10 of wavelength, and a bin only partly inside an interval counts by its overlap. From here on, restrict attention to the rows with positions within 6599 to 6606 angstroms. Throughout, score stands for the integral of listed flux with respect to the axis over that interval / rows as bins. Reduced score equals 69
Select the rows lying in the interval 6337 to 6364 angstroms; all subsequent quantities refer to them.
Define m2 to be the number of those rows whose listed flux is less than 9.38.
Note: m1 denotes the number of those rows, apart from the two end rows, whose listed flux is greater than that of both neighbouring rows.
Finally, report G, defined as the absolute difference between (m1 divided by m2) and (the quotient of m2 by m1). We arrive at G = 0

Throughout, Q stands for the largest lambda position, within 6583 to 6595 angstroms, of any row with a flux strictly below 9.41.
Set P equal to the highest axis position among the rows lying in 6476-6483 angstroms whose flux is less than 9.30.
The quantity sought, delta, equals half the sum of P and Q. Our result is 6536.9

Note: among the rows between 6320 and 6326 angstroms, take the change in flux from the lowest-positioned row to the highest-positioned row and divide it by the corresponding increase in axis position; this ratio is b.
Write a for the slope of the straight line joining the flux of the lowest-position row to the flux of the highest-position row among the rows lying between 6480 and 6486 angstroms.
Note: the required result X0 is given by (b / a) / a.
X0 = 20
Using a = 0.06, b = 0.08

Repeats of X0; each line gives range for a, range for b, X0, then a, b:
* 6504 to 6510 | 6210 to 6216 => -18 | 0.08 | -0.12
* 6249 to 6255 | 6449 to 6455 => -8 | -0.07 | -0.04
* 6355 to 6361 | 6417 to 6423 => -1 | -0.09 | -0.01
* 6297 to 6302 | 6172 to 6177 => 35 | -0.06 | 0.11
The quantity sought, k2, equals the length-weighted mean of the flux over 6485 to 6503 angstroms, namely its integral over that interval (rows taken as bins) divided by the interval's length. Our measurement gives 9.14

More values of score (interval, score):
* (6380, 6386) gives 60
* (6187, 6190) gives 28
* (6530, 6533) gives 30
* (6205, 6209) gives 41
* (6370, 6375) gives 49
